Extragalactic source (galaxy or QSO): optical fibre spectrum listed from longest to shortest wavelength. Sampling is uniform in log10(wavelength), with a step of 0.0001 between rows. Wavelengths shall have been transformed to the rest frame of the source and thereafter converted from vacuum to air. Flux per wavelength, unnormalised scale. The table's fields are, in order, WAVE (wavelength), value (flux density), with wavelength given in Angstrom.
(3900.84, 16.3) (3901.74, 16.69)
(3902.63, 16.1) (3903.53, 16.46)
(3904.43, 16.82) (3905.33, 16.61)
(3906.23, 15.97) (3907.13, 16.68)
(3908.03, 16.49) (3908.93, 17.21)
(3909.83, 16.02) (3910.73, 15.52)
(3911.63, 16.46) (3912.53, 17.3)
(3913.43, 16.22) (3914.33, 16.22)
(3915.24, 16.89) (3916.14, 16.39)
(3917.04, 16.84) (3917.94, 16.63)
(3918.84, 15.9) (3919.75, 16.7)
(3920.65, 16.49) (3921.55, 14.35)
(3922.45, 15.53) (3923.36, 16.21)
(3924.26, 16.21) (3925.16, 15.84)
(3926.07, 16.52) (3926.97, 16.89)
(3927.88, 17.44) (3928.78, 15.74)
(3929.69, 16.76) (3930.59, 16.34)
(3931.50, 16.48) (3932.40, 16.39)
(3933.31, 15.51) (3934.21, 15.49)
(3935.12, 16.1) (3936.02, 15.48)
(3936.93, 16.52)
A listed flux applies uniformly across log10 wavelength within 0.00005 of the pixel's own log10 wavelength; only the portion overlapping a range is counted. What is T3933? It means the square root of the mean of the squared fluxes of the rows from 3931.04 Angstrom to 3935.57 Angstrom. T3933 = 16.0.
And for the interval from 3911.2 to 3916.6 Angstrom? 16.6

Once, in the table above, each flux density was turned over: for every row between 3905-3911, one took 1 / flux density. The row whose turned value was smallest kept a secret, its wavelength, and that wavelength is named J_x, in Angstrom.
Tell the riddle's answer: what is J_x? 3908.93 Angstrom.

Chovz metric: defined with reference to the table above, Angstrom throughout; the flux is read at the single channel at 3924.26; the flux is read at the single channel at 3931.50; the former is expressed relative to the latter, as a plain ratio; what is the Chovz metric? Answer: 0.98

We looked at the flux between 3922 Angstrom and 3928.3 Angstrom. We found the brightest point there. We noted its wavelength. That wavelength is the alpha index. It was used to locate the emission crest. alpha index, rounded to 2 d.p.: 3927.88 Angstrom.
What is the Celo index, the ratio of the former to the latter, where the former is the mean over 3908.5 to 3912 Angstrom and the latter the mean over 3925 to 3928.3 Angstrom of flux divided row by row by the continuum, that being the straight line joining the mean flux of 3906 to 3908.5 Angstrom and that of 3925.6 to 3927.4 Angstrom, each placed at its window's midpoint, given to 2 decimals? 0.99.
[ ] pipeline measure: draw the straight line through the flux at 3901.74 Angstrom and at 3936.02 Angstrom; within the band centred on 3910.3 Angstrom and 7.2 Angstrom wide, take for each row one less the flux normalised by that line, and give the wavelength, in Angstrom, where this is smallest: 3912.53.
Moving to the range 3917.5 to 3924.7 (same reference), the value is 3919.75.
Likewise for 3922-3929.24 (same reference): 3927.88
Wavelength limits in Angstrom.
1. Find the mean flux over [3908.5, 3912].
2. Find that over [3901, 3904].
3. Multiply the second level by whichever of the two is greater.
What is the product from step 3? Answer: 270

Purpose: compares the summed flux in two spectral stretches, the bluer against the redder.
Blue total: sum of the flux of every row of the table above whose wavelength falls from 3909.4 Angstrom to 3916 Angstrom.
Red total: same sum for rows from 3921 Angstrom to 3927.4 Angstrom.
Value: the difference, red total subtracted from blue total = 3.1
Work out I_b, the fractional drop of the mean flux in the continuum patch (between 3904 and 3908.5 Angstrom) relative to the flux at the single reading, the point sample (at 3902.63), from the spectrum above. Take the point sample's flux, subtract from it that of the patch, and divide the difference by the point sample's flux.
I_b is -0.03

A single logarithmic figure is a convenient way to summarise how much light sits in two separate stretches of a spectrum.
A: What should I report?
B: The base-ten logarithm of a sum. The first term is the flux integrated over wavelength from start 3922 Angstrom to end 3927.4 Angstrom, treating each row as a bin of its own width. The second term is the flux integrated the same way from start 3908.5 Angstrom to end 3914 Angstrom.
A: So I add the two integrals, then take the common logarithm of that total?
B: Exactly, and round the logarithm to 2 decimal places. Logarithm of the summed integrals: 2.25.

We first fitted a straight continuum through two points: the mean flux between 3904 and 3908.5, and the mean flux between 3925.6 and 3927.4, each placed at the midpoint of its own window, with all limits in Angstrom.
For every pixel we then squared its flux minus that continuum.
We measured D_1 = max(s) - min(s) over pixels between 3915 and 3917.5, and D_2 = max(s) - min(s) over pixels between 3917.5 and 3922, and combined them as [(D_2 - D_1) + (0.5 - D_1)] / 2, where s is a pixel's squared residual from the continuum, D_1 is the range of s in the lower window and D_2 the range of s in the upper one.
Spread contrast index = 3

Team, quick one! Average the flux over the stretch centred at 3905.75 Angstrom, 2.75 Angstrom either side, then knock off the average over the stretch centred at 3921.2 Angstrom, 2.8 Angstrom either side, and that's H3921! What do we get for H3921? 0.6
